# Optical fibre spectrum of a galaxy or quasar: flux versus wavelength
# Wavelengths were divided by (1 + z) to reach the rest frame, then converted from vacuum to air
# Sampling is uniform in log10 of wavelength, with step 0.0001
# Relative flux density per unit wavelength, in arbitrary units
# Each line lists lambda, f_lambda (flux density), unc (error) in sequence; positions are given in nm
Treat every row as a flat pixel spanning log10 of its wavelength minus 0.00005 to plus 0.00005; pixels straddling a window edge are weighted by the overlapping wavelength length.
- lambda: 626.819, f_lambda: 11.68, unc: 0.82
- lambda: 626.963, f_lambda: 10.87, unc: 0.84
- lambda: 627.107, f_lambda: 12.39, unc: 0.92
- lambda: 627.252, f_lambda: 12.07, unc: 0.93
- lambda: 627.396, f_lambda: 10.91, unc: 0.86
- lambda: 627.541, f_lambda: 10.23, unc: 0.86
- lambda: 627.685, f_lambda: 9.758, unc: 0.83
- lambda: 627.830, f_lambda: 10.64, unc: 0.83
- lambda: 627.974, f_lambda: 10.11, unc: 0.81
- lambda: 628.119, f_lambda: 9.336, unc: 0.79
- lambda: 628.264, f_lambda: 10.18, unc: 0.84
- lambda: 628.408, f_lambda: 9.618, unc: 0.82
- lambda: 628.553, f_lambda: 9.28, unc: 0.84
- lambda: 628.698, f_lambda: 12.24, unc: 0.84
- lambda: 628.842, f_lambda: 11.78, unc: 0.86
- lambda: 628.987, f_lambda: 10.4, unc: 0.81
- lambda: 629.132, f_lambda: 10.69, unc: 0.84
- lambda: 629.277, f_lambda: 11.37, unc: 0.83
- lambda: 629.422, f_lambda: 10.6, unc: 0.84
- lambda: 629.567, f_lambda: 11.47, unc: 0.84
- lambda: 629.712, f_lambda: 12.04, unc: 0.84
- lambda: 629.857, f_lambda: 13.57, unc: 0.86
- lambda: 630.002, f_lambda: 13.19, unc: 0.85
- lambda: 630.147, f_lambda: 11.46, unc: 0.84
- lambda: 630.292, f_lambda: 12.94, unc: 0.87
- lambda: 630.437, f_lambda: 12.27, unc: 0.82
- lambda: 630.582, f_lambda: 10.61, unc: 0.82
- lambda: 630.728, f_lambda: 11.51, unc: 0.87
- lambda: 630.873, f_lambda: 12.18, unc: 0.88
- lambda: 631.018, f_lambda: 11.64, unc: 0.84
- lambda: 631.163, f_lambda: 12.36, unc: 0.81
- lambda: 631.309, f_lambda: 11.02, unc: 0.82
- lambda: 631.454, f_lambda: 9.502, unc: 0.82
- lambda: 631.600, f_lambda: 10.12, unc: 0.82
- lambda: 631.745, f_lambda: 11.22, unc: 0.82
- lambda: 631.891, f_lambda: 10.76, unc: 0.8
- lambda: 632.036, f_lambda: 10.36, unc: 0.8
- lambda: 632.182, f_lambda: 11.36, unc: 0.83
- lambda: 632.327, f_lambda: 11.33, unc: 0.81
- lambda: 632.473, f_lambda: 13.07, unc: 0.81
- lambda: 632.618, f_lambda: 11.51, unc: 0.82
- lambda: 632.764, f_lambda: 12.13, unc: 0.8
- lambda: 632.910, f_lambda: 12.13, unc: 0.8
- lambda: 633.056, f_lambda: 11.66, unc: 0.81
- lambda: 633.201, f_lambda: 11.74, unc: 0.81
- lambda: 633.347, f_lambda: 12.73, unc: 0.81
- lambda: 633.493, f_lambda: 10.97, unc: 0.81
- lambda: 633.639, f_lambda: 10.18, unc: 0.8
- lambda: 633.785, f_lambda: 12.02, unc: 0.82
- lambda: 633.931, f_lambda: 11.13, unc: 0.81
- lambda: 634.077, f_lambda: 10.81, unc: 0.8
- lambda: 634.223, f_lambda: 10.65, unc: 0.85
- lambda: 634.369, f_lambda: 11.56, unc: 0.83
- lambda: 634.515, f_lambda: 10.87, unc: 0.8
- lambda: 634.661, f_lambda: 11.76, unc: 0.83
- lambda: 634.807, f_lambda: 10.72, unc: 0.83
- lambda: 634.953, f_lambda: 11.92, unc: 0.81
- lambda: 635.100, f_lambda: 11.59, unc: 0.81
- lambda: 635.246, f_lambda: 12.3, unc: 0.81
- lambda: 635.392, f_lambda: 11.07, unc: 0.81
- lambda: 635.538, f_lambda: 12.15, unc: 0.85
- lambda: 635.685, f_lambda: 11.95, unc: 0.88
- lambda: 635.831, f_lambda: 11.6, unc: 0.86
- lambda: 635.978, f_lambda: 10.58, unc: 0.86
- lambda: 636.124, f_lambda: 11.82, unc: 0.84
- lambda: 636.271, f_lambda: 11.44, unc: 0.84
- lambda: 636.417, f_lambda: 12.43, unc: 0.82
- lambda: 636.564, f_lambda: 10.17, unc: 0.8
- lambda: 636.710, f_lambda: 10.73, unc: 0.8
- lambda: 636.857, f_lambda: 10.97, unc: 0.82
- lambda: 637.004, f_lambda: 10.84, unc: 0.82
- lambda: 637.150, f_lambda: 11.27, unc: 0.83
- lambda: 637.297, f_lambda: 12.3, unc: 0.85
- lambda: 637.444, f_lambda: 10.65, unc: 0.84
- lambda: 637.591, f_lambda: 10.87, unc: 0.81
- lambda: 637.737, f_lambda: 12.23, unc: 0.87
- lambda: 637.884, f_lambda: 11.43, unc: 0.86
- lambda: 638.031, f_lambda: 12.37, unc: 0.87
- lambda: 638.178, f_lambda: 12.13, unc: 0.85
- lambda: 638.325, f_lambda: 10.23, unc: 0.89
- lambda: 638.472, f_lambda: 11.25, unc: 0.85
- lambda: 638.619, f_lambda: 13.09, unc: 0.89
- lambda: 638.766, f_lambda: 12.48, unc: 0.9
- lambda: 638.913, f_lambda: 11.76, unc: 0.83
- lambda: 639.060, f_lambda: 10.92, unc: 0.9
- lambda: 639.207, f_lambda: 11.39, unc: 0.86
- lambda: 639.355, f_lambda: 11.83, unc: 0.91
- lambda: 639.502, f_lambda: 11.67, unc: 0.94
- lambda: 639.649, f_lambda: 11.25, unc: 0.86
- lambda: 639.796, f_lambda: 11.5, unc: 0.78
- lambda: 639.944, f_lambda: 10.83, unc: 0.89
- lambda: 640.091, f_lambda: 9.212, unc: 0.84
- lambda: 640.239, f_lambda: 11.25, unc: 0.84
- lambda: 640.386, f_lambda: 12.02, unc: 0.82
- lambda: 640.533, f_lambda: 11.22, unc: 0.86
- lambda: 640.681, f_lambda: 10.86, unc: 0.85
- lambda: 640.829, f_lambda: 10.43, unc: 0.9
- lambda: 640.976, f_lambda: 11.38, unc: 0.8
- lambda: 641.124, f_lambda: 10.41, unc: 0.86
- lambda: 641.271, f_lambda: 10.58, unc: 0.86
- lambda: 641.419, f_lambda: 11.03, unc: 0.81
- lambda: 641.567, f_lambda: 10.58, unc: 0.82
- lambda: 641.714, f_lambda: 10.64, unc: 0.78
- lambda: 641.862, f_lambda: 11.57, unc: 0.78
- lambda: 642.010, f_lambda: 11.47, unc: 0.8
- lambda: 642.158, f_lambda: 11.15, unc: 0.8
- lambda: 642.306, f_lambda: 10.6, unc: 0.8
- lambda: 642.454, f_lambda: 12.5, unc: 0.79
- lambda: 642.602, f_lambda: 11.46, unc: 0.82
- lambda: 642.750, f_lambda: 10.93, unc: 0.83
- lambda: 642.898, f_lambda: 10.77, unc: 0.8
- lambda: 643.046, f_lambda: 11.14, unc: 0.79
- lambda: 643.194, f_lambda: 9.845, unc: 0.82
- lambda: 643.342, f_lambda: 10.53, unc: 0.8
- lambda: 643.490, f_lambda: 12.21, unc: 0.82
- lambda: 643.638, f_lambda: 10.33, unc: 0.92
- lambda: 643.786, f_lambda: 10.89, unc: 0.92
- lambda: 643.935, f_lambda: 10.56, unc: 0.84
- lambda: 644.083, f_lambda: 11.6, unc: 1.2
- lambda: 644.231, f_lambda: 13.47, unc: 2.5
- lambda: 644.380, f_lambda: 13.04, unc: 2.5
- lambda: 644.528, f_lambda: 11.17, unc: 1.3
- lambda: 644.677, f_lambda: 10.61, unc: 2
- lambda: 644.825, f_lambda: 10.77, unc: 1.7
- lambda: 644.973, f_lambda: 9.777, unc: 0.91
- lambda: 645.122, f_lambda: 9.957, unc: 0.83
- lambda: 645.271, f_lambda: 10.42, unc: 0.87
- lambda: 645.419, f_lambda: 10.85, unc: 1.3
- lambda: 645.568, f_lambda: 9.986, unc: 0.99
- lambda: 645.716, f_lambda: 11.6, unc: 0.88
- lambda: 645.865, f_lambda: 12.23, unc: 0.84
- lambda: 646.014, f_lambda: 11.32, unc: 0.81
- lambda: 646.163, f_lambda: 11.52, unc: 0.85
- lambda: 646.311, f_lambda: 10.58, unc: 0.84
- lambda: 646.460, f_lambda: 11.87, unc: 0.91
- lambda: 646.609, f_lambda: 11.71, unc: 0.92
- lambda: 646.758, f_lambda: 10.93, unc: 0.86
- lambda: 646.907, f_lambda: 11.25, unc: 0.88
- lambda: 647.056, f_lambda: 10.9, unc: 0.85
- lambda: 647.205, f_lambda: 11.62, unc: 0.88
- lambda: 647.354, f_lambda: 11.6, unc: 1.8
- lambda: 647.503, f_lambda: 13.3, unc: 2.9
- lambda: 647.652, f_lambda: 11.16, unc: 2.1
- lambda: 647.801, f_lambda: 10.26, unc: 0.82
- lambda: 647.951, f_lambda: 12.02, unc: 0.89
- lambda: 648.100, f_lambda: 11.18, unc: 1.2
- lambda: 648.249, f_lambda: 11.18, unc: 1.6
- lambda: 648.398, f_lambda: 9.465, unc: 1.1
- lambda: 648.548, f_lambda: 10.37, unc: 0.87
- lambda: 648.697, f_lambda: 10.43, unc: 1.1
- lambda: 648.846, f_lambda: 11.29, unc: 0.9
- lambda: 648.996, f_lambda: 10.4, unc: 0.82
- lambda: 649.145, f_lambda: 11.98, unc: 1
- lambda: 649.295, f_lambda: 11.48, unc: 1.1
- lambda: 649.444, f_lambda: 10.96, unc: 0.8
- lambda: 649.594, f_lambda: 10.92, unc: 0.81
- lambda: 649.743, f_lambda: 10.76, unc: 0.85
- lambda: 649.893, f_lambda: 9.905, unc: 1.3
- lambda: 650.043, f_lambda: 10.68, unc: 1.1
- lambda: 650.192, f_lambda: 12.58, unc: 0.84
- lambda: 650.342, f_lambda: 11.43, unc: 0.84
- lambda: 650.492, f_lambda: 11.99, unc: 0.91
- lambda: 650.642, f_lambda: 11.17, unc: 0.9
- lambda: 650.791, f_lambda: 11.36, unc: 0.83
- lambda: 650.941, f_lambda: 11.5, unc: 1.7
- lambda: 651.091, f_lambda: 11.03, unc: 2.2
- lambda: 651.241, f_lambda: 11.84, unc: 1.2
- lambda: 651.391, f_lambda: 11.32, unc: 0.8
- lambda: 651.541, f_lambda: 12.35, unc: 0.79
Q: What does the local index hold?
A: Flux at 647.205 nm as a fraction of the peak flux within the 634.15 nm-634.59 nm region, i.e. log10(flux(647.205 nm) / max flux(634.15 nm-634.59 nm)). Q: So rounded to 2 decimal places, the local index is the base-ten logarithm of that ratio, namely 0.00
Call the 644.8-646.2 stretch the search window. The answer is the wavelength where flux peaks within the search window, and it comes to 645.865 nm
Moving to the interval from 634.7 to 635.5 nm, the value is 635.246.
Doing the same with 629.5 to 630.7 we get 629.857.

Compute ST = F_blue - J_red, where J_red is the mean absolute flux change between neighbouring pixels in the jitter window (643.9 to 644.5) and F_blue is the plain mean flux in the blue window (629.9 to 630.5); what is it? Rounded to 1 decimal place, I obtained 11.4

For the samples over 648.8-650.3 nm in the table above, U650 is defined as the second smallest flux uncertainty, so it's 0.810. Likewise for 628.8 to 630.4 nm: 0.830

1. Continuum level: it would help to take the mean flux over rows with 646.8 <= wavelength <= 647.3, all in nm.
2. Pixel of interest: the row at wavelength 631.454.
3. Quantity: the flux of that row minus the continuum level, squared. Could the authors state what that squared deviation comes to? 3.1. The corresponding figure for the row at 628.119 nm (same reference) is 3.7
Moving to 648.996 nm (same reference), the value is 0.7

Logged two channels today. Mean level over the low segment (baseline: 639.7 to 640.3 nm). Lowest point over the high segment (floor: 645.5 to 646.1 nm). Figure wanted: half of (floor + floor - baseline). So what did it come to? 4.6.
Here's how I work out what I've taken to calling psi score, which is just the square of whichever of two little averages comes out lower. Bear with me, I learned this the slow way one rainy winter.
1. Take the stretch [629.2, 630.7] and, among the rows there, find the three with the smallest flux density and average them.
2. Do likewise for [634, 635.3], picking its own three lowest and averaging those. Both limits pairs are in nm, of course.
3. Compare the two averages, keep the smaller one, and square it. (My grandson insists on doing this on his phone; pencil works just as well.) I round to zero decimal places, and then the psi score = 115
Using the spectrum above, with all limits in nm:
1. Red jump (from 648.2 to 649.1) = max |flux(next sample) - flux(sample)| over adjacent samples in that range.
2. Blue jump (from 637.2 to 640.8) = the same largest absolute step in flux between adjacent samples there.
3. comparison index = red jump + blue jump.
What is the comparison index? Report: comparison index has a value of 3.75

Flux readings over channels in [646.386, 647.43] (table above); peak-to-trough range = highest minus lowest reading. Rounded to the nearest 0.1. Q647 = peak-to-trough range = 1.0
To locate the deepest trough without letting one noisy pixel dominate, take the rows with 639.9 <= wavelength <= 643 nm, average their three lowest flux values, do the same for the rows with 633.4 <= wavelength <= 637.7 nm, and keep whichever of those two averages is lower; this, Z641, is 10.0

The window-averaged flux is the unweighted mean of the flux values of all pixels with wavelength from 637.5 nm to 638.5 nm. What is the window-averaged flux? 11.50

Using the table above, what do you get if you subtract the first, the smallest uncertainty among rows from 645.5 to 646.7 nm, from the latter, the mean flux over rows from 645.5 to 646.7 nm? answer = 10.5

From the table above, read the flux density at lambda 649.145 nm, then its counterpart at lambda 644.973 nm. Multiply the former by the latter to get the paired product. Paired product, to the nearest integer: 117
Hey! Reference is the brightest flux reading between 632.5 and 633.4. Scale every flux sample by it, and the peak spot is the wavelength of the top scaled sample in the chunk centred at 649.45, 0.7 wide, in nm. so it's 649.145 nm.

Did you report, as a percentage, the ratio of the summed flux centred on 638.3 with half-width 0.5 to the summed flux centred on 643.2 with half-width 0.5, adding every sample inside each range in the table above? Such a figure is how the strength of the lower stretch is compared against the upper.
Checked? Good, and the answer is 110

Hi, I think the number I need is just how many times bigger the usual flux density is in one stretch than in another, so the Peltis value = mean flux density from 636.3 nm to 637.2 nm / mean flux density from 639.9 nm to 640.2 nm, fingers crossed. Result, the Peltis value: 1.10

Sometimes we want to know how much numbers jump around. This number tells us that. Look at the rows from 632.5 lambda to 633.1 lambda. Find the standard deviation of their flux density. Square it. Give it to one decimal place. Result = 0.1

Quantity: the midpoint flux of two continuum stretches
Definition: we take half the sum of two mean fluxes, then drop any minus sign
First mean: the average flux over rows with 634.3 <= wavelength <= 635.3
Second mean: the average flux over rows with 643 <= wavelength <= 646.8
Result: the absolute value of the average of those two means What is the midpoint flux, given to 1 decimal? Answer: 11.3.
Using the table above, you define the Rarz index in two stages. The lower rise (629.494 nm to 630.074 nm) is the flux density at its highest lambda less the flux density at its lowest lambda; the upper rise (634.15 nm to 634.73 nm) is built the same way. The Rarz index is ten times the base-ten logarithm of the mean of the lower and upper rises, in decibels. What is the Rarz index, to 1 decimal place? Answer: 1.5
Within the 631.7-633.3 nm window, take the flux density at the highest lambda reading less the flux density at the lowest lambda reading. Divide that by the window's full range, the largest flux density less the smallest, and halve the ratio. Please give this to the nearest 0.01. 0.10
